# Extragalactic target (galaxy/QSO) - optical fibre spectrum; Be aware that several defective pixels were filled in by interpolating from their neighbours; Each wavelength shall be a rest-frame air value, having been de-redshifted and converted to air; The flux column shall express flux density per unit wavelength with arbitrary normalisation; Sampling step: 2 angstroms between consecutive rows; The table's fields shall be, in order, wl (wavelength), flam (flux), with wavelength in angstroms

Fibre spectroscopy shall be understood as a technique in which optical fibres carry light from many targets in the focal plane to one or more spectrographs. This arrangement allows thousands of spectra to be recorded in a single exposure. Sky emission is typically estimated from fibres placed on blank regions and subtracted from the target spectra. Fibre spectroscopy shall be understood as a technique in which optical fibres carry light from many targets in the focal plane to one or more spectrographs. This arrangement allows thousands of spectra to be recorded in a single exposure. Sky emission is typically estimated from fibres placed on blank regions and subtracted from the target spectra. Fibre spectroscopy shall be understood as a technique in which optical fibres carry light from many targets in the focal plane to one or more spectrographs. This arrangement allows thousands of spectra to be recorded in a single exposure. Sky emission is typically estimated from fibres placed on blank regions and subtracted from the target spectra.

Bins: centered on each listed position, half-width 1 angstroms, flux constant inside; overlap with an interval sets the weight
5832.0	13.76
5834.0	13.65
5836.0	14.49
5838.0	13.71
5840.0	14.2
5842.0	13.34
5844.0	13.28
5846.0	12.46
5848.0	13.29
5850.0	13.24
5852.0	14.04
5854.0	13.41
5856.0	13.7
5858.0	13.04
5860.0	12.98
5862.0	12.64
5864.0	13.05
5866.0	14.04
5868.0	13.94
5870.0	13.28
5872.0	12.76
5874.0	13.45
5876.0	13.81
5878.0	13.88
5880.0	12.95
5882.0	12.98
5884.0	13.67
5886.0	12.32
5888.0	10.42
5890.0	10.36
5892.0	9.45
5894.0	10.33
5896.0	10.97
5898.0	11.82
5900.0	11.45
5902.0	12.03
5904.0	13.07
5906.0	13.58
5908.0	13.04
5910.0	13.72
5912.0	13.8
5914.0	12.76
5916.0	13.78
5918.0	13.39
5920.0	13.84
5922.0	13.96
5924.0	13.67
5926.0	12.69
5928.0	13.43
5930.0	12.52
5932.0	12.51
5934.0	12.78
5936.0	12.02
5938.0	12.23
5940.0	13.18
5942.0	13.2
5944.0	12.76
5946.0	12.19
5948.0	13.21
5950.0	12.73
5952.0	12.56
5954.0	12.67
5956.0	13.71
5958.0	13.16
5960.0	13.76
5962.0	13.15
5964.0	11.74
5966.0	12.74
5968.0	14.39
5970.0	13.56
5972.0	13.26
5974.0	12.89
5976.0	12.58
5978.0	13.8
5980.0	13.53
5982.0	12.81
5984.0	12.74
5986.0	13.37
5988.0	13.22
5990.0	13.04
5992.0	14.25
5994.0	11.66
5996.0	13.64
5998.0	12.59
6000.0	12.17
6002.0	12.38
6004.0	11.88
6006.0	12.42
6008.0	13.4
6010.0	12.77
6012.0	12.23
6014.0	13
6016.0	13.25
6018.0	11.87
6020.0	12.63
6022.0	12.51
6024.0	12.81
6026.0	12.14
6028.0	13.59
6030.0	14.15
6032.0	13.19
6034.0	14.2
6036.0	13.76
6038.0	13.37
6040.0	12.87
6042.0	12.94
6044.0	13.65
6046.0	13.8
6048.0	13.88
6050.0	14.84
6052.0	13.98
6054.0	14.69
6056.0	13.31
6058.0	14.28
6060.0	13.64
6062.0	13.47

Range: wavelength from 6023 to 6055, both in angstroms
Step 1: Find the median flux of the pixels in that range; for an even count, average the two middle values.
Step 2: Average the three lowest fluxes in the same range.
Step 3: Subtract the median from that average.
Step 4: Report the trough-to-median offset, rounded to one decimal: -1.1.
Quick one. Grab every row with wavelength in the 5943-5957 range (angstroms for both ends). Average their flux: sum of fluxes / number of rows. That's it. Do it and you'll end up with 12.8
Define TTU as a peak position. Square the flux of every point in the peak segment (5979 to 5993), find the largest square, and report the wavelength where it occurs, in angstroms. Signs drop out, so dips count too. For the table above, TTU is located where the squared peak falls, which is 5992.0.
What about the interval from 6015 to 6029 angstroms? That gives 6028.0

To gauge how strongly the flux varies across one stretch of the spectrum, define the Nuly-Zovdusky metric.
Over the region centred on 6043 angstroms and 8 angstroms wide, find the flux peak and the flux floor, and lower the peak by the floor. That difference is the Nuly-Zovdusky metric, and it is 0.93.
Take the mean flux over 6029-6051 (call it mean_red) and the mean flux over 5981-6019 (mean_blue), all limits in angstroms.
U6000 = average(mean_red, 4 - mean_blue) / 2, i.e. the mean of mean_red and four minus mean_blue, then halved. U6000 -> 1.23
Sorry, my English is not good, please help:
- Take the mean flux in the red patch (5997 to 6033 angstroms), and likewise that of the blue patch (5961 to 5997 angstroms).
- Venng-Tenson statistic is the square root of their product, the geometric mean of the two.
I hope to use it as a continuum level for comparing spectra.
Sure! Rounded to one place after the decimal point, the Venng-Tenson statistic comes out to 12.9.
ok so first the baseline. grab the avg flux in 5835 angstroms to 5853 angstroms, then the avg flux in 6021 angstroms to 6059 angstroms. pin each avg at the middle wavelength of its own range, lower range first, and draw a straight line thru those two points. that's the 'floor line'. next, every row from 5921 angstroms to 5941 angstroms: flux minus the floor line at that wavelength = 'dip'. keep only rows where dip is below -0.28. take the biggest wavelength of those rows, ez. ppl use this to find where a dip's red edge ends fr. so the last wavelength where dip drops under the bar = 5940.0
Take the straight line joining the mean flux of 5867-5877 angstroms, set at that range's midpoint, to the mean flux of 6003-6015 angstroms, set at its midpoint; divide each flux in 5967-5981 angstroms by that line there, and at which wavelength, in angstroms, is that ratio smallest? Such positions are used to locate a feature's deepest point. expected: 5976.0 angstroms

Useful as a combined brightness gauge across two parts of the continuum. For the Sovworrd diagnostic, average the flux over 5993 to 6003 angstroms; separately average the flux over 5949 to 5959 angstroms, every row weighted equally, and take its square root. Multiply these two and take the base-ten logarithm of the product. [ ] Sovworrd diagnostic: 1.65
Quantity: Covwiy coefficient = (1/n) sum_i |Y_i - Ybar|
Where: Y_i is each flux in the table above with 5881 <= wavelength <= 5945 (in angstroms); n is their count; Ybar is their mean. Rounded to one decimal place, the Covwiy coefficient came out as 0.9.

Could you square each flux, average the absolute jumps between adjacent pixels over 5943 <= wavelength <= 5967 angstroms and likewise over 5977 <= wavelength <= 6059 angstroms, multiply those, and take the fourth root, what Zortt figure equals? 4.3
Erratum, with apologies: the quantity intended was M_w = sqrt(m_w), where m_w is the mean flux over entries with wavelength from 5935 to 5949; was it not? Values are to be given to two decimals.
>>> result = 3.56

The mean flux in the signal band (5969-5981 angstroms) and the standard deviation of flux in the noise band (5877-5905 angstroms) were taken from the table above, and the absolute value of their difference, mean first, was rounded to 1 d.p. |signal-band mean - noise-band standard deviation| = 11.9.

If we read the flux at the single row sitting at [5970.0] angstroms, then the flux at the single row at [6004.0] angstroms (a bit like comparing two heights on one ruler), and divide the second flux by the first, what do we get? 0.88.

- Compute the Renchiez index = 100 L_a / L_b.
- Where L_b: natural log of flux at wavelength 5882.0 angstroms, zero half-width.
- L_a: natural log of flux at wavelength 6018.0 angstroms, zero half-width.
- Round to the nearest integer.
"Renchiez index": 97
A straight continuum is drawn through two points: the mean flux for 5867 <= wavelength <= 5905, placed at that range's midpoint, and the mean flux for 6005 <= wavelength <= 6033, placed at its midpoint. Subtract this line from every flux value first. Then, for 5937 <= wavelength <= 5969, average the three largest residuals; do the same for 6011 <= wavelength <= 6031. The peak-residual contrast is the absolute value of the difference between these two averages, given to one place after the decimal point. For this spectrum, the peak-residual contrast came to 0.6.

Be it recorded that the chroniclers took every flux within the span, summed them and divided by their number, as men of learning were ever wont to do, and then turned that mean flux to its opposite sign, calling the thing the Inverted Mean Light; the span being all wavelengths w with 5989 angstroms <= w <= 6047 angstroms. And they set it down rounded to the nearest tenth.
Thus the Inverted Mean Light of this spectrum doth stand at -13.0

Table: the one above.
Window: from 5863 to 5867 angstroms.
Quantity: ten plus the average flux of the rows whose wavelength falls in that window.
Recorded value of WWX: 23.5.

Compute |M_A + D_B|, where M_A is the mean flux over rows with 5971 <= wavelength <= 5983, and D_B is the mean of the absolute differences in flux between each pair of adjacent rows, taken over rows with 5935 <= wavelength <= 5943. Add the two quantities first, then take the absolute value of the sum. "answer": 13.54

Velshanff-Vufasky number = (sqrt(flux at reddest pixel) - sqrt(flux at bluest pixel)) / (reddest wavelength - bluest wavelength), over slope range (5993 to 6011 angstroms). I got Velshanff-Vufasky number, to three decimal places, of 0.010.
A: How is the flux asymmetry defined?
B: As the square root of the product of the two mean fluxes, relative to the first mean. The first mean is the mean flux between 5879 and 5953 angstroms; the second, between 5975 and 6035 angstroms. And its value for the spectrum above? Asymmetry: 1.014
